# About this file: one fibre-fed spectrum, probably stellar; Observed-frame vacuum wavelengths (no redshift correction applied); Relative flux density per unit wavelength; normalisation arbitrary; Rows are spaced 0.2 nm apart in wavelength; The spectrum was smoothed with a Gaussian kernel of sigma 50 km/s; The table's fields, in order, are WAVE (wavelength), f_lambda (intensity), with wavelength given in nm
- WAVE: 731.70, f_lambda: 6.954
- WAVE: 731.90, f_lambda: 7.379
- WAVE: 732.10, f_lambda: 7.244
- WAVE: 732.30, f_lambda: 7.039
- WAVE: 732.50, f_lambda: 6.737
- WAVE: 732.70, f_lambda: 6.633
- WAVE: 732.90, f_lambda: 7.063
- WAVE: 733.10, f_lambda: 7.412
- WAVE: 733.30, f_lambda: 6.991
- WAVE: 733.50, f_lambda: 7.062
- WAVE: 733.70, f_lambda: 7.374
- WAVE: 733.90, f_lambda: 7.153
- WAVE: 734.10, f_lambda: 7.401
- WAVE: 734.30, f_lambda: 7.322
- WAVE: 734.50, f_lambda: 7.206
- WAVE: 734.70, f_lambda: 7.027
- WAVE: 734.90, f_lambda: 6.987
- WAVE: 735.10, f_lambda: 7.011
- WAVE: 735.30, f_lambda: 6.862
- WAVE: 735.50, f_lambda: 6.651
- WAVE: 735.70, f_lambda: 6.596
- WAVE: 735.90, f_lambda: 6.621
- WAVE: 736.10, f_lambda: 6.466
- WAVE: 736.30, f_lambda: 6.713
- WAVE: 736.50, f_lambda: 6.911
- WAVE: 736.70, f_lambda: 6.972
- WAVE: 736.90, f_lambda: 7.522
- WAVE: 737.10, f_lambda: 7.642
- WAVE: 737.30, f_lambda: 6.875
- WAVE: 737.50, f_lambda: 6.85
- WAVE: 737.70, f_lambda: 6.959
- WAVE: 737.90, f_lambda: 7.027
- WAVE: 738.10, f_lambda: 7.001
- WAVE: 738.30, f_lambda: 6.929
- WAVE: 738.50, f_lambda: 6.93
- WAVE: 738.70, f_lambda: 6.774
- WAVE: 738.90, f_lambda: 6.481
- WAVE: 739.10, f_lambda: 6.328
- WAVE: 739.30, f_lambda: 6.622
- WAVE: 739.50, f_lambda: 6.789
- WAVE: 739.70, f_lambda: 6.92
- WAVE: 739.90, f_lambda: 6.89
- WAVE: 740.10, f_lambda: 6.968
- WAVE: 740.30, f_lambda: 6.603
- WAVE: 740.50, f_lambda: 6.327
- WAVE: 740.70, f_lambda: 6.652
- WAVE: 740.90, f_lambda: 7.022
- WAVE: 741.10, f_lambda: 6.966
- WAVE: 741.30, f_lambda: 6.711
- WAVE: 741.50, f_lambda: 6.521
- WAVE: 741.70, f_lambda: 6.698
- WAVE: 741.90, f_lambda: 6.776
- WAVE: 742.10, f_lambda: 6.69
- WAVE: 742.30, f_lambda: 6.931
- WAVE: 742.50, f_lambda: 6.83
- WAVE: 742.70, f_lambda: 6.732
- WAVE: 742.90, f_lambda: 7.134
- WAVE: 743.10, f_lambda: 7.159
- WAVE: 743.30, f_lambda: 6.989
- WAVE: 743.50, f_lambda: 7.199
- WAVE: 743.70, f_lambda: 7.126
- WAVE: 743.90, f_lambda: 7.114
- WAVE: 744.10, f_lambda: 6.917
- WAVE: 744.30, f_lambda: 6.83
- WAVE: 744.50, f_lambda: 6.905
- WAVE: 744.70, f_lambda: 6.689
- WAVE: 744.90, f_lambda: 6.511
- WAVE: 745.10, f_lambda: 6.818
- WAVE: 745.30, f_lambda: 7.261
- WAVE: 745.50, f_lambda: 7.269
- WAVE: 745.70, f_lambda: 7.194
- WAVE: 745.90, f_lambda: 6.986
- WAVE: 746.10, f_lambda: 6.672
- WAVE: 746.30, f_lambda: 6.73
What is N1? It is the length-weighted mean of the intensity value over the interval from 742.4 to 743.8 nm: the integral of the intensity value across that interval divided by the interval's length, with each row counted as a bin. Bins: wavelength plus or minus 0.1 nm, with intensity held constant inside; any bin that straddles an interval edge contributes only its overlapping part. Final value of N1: 7.02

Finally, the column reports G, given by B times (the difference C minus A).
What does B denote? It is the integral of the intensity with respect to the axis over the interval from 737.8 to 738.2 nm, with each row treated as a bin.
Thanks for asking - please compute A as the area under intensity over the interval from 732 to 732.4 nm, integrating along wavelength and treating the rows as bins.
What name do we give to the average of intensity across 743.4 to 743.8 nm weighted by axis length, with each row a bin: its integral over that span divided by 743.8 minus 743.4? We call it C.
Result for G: 12.1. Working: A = 2.86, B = 2.806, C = 7.2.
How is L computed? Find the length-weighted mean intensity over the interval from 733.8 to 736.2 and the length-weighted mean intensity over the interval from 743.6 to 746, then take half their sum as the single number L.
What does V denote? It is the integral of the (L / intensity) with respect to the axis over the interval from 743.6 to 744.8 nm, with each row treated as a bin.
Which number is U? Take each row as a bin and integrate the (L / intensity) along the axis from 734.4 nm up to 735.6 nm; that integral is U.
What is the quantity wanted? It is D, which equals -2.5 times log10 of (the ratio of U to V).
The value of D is 0.004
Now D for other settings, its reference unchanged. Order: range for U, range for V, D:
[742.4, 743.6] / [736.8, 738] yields -0.020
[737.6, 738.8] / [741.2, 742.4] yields 0.034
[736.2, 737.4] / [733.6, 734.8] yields -0.024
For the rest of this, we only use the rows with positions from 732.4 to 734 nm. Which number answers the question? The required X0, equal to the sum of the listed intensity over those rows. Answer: 56.4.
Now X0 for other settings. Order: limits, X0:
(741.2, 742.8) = 53.9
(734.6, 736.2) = 54.2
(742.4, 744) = 56.3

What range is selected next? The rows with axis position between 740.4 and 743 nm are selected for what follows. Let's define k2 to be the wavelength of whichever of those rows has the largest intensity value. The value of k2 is 742.90 nm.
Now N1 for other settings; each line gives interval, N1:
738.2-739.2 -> 6.69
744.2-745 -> 6.73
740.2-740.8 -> 6.53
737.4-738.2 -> 6.96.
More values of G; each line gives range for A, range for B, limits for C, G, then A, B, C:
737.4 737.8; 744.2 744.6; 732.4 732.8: 10.8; 2.76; 2.747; 6.7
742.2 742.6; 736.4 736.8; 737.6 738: 11.8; 2.75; 2.777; 7.0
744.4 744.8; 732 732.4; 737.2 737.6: 11.8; 2.72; 2.857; 6.9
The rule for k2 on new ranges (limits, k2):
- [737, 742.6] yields 737.10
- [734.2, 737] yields 736.90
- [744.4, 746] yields 745.50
